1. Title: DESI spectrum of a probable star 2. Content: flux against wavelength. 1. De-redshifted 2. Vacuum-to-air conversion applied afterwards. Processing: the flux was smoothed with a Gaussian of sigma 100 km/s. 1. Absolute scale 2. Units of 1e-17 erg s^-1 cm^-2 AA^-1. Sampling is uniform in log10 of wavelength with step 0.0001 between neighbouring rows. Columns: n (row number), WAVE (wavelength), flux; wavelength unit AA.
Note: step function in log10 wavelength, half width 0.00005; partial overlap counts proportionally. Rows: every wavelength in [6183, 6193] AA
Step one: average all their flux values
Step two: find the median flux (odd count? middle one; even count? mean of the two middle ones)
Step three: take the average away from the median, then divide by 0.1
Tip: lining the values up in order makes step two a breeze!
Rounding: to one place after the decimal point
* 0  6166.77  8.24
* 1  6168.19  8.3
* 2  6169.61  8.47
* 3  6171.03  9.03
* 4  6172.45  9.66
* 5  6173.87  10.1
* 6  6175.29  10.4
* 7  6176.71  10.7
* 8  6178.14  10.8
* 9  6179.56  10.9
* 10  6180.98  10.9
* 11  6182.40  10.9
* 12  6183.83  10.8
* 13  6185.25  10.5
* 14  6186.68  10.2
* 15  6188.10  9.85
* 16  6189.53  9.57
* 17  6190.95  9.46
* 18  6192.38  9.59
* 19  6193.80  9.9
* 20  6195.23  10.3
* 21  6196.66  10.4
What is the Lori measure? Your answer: -1.5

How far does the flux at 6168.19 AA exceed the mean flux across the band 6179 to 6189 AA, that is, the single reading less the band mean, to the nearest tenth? -2.3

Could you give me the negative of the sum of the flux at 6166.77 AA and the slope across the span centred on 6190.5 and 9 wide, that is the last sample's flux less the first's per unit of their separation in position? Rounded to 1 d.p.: -8.2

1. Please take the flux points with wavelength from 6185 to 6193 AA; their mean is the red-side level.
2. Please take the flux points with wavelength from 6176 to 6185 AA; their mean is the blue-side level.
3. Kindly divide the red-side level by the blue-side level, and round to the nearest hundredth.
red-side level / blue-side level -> 0.91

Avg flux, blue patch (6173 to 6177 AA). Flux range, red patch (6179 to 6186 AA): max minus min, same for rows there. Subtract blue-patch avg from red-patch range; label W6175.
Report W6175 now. -10.0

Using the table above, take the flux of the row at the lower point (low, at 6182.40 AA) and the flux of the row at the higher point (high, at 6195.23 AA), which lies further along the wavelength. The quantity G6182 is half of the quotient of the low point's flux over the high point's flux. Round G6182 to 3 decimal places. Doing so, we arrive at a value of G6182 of 0.529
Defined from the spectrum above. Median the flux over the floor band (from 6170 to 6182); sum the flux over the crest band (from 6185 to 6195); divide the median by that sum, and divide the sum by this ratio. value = 452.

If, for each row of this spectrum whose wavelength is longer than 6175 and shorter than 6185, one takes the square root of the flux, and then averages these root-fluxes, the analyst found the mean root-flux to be 3.28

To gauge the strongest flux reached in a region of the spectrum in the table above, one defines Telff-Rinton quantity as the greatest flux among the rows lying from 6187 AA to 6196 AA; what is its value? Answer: 10.3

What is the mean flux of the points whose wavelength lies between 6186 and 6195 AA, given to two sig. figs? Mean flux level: 9.8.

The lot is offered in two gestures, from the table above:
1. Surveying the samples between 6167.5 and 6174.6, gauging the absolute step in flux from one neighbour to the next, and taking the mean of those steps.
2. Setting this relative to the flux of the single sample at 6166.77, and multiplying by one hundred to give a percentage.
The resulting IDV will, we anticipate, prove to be 5.46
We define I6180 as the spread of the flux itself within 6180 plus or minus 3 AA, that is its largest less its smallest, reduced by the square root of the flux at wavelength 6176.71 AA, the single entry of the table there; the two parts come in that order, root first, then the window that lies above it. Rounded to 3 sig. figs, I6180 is -3.17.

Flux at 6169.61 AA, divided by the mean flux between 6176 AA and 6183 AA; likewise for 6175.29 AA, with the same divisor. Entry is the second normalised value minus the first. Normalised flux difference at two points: 0.18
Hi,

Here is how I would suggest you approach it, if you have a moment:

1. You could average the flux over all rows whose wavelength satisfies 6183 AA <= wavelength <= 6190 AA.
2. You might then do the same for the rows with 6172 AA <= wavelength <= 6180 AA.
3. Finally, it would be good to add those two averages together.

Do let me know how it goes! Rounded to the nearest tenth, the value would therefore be 20.6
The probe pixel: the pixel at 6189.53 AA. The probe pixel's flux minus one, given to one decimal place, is 8.6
